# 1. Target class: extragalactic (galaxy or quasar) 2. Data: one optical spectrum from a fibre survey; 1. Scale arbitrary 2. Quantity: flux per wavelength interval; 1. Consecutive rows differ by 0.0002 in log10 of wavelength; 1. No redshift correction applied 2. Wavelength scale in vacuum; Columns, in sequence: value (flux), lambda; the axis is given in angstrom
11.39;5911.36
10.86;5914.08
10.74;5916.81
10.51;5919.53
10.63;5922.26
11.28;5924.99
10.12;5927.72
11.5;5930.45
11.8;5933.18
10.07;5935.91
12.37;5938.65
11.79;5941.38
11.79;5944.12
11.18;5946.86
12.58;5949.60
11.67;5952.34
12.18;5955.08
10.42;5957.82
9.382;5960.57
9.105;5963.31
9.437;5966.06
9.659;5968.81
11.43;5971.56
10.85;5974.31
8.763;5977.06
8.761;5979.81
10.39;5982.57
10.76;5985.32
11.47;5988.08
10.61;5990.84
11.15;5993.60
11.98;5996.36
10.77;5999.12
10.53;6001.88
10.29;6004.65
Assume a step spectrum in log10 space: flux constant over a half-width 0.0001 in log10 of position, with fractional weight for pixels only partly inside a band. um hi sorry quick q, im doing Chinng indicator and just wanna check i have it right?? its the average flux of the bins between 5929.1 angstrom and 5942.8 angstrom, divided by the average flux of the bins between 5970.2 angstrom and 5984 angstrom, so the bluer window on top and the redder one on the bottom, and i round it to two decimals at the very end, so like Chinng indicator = 1.15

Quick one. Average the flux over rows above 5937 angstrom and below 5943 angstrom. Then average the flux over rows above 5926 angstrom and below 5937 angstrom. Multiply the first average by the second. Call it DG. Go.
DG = 131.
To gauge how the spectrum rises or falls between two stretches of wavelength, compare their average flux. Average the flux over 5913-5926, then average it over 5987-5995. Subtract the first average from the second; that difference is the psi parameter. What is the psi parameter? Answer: 0.3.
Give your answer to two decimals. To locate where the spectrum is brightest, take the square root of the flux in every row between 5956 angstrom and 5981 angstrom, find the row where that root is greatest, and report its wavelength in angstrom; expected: 5971.56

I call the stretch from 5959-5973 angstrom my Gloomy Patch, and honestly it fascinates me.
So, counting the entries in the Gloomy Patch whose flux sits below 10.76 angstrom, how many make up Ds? 4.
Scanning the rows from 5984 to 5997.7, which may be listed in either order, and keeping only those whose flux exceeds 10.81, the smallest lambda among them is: 5988.08 angstrom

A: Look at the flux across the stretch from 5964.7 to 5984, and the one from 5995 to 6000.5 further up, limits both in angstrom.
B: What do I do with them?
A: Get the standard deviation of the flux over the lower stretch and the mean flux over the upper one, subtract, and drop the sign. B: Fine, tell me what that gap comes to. 10.4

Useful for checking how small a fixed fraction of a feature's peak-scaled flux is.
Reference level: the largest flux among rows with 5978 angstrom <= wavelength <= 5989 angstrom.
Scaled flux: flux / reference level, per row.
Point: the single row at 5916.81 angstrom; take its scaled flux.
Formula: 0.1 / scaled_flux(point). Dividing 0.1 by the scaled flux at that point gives 0.107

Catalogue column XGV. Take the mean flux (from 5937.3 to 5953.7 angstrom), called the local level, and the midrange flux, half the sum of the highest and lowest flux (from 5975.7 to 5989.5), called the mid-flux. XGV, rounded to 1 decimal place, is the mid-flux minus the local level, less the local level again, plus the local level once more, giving -1.8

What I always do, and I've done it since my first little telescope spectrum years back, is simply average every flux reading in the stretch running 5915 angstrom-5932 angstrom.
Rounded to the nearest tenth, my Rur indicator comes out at 10.8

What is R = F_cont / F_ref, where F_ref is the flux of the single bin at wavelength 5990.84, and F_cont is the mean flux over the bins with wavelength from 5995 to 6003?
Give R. 1.05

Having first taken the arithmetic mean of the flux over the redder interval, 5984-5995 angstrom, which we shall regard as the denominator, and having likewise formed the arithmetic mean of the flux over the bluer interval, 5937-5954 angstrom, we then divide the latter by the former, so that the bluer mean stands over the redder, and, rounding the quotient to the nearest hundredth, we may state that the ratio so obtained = 1.08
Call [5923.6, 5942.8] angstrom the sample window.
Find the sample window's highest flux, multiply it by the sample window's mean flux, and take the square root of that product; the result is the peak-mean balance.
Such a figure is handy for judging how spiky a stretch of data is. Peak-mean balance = 11.8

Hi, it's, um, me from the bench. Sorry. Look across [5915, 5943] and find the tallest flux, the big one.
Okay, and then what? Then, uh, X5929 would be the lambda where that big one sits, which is 5938.65 angstrom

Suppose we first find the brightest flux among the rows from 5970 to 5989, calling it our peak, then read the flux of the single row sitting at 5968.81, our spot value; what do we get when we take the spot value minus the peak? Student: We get -1.8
